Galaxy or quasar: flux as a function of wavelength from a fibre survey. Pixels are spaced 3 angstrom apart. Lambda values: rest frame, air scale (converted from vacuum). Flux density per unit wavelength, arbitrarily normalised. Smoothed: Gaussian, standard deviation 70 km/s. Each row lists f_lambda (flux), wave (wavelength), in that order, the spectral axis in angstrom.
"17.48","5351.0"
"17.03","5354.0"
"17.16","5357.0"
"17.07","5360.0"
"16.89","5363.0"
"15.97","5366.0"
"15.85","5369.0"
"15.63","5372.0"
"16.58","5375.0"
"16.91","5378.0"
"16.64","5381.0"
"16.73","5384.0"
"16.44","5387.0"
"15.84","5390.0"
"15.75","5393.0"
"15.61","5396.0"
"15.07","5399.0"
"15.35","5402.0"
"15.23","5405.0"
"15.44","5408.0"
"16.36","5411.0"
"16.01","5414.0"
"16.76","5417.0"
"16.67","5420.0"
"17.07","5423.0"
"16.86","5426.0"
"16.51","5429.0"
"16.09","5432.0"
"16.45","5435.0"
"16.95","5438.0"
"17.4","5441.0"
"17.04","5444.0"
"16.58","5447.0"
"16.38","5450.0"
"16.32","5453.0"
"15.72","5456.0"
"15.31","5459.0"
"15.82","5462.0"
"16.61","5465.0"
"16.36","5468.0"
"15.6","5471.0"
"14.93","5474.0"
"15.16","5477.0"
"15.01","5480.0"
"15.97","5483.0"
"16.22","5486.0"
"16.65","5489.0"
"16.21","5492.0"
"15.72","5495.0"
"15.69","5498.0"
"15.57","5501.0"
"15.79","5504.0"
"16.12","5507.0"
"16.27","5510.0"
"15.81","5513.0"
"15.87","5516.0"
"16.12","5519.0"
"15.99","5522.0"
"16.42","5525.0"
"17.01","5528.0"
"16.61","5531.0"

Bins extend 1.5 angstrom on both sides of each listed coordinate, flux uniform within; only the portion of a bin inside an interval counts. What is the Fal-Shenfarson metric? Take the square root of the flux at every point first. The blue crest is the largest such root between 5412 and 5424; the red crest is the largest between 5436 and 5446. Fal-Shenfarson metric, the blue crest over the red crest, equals 0.99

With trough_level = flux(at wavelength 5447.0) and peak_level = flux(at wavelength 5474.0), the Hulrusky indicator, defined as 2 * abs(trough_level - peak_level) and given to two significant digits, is 3.3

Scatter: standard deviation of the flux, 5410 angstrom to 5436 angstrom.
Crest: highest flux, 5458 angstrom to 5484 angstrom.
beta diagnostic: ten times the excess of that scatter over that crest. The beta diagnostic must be -163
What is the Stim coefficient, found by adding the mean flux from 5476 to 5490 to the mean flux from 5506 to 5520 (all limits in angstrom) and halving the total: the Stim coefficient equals 15.9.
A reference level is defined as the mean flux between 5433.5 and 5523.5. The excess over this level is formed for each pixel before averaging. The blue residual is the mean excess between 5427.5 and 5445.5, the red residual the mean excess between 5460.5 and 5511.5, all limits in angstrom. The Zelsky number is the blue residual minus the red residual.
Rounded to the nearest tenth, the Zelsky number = 0.9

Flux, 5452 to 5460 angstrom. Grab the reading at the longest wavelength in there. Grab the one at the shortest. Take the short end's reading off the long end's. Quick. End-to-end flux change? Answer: -1.01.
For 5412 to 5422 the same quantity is 0.66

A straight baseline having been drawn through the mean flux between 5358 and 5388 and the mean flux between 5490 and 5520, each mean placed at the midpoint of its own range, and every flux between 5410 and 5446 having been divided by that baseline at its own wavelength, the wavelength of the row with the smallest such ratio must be 5414.0 angstrom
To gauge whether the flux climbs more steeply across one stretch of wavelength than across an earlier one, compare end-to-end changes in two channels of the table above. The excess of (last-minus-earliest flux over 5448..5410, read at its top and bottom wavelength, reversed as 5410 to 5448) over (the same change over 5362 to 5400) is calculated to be 2.04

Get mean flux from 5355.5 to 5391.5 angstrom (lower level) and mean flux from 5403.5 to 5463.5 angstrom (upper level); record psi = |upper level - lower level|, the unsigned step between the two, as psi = 0.13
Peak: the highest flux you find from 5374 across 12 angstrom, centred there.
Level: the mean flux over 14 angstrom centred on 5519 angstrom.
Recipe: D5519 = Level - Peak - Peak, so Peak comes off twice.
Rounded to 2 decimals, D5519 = -17.78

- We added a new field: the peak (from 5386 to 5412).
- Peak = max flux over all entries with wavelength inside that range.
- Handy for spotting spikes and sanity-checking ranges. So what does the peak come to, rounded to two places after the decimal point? 16.44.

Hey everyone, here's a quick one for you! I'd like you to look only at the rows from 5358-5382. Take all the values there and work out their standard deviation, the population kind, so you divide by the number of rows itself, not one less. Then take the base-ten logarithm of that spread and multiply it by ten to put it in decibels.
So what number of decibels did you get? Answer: -2.9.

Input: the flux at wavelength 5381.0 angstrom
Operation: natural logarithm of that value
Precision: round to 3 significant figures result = 2.81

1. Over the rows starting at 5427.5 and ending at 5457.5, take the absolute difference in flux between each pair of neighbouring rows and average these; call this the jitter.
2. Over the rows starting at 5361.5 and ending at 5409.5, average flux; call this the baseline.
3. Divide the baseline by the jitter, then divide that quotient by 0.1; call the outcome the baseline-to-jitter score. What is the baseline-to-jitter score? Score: 422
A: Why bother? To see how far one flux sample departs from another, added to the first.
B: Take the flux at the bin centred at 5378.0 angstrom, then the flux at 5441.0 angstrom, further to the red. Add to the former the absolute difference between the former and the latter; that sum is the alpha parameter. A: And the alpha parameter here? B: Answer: 17.4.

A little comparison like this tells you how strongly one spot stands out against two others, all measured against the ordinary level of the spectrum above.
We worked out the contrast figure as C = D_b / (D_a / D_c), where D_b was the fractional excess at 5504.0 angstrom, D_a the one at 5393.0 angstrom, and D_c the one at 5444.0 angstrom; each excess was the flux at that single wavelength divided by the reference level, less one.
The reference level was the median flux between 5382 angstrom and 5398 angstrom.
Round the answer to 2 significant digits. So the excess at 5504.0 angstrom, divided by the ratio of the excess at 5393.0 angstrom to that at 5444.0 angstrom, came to 0.042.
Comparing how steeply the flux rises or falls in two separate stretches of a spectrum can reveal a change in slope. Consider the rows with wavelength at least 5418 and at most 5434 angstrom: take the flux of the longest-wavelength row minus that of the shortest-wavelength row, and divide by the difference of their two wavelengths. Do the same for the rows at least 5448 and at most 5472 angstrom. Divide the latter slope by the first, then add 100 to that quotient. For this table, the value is 101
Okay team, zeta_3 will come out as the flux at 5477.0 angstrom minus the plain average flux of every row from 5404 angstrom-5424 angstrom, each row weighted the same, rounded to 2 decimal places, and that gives -1.06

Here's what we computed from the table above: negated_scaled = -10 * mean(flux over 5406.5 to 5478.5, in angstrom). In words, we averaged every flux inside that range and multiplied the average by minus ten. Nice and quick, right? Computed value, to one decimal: -162.7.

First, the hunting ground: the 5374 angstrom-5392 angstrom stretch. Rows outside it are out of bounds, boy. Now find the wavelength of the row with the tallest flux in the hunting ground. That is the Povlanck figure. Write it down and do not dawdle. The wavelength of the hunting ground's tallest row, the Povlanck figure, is 5378.0 angstrom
